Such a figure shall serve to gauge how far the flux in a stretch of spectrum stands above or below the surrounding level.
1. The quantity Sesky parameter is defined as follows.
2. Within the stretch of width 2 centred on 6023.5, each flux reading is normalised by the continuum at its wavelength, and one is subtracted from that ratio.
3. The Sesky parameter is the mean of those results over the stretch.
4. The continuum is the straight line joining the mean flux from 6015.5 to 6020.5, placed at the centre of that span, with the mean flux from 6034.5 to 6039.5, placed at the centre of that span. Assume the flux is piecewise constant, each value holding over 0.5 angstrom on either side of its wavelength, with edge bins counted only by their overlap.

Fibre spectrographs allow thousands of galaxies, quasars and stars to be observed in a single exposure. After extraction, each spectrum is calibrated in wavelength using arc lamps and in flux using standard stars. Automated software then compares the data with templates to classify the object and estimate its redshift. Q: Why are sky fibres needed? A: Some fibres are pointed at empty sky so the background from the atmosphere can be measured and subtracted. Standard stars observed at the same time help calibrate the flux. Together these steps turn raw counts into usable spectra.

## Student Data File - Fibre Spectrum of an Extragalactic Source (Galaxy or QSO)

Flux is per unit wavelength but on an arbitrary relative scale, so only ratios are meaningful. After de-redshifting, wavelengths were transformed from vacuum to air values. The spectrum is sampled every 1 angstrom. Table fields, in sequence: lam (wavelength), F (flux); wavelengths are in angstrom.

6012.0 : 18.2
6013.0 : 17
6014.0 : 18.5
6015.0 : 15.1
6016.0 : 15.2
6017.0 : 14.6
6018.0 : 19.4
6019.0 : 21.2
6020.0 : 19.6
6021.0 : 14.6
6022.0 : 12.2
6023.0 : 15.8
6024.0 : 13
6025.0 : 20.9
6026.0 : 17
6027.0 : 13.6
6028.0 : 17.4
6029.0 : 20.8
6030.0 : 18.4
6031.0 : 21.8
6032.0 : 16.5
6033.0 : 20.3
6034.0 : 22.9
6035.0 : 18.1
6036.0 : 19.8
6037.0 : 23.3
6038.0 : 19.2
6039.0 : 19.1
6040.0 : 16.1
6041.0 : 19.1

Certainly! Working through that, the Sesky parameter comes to -0.22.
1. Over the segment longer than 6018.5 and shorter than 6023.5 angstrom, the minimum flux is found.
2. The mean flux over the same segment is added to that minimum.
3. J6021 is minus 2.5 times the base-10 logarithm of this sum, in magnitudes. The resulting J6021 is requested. -3.65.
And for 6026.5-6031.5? -3.76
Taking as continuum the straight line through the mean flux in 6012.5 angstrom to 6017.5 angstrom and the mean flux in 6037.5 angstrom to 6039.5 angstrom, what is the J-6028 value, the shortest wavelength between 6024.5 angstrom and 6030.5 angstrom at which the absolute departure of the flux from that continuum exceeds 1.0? 6025.0 angstrom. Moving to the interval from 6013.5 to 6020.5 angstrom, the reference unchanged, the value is 6014.0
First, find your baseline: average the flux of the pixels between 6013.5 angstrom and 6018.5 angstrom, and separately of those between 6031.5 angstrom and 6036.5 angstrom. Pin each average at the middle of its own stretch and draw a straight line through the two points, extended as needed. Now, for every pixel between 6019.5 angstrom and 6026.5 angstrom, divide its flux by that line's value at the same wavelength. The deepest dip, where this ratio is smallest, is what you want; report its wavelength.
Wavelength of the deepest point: 6022.0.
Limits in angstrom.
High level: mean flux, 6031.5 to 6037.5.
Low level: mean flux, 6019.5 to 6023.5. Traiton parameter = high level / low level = 1.30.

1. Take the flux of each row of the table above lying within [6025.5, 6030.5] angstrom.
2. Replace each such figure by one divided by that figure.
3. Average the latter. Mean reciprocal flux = 0.058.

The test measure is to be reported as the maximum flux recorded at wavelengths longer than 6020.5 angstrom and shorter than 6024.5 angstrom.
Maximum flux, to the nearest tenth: 15.8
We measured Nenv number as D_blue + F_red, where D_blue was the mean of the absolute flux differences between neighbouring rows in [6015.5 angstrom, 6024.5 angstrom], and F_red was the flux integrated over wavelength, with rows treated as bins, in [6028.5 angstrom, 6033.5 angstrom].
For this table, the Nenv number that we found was 101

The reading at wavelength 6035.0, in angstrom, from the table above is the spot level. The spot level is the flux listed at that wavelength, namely 18.1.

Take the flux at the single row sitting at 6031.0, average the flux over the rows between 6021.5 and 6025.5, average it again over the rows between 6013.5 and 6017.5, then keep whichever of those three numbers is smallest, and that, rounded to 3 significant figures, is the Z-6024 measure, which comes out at 15.5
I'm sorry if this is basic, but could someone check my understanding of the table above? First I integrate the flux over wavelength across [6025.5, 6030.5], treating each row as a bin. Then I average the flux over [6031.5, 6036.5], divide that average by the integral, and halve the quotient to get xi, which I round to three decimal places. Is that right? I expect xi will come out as 0.112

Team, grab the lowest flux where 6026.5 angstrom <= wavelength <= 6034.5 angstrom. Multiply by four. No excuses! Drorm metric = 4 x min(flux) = 54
